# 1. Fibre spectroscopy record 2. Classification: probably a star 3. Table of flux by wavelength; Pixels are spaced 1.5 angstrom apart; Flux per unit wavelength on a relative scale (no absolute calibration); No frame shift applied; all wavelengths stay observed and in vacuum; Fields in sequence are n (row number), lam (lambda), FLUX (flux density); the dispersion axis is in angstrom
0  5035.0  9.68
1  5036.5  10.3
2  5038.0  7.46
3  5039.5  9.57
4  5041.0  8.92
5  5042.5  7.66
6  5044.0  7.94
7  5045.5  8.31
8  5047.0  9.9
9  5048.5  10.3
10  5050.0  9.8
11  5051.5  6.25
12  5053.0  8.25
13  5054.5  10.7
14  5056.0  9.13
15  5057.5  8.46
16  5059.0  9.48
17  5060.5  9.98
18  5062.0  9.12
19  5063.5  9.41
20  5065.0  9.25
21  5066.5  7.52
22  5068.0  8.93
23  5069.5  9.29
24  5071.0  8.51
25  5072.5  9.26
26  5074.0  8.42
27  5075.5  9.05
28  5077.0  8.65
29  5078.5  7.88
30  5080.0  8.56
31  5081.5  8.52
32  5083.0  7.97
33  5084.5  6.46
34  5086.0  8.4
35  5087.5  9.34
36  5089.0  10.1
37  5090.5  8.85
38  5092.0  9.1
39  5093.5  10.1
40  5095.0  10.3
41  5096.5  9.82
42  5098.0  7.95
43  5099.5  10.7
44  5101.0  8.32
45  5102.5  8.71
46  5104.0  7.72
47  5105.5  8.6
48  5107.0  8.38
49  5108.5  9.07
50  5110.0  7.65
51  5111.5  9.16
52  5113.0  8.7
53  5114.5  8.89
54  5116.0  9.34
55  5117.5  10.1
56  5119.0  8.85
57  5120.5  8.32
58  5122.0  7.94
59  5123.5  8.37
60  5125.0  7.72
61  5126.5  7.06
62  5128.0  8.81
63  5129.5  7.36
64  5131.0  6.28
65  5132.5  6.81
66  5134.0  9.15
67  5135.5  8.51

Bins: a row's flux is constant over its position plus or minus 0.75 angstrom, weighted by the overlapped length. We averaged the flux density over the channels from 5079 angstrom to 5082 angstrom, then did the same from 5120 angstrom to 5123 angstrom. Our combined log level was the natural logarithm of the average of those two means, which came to 2.12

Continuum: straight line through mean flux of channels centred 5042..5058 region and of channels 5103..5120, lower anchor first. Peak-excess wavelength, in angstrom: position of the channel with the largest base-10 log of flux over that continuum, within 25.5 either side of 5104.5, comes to 5099.5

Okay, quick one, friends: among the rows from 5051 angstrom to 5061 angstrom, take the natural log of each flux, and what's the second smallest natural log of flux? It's 2.11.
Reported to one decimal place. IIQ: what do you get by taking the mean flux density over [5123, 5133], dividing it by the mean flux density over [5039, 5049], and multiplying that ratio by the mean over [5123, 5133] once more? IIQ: 6.3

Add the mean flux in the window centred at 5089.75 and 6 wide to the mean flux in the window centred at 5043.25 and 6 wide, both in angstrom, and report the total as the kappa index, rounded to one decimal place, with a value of 17.6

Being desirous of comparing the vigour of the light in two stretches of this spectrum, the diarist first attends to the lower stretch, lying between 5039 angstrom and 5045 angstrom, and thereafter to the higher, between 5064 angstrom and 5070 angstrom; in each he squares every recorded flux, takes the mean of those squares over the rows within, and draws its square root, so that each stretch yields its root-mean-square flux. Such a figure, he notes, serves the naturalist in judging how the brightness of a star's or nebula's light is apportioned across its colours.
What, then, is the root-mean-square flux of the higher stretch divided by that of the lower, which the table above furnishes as 1.026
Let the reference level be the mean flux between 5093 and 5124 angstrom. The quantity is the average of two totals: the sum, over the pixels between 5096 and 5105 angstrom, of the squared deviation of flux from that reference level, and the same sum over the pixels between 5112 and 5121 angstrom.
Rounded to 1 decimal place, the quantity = 4.4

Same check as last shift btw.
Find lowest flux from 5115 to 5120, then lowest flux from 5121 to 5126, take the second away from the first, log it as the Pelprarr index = 1.1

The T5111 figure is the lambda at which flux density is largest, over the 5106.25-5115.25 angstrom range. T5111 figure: 5111.5 angstrom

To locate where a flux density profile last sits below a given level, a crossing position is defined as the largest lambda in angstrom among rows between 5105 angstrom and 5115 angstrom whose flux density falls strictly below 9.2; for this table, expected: 5114.5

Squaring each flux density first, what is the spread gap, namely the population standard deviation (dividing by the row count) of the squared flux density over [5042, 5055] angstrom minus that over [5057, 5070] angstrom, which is 12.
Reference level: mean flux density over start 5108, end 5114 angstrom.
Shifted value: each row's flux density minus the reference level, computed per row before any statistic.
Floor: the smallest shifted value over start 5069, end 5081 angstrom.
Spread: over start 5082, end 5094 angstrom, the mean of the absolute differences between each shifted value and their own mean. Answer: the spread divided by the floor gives -1.2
